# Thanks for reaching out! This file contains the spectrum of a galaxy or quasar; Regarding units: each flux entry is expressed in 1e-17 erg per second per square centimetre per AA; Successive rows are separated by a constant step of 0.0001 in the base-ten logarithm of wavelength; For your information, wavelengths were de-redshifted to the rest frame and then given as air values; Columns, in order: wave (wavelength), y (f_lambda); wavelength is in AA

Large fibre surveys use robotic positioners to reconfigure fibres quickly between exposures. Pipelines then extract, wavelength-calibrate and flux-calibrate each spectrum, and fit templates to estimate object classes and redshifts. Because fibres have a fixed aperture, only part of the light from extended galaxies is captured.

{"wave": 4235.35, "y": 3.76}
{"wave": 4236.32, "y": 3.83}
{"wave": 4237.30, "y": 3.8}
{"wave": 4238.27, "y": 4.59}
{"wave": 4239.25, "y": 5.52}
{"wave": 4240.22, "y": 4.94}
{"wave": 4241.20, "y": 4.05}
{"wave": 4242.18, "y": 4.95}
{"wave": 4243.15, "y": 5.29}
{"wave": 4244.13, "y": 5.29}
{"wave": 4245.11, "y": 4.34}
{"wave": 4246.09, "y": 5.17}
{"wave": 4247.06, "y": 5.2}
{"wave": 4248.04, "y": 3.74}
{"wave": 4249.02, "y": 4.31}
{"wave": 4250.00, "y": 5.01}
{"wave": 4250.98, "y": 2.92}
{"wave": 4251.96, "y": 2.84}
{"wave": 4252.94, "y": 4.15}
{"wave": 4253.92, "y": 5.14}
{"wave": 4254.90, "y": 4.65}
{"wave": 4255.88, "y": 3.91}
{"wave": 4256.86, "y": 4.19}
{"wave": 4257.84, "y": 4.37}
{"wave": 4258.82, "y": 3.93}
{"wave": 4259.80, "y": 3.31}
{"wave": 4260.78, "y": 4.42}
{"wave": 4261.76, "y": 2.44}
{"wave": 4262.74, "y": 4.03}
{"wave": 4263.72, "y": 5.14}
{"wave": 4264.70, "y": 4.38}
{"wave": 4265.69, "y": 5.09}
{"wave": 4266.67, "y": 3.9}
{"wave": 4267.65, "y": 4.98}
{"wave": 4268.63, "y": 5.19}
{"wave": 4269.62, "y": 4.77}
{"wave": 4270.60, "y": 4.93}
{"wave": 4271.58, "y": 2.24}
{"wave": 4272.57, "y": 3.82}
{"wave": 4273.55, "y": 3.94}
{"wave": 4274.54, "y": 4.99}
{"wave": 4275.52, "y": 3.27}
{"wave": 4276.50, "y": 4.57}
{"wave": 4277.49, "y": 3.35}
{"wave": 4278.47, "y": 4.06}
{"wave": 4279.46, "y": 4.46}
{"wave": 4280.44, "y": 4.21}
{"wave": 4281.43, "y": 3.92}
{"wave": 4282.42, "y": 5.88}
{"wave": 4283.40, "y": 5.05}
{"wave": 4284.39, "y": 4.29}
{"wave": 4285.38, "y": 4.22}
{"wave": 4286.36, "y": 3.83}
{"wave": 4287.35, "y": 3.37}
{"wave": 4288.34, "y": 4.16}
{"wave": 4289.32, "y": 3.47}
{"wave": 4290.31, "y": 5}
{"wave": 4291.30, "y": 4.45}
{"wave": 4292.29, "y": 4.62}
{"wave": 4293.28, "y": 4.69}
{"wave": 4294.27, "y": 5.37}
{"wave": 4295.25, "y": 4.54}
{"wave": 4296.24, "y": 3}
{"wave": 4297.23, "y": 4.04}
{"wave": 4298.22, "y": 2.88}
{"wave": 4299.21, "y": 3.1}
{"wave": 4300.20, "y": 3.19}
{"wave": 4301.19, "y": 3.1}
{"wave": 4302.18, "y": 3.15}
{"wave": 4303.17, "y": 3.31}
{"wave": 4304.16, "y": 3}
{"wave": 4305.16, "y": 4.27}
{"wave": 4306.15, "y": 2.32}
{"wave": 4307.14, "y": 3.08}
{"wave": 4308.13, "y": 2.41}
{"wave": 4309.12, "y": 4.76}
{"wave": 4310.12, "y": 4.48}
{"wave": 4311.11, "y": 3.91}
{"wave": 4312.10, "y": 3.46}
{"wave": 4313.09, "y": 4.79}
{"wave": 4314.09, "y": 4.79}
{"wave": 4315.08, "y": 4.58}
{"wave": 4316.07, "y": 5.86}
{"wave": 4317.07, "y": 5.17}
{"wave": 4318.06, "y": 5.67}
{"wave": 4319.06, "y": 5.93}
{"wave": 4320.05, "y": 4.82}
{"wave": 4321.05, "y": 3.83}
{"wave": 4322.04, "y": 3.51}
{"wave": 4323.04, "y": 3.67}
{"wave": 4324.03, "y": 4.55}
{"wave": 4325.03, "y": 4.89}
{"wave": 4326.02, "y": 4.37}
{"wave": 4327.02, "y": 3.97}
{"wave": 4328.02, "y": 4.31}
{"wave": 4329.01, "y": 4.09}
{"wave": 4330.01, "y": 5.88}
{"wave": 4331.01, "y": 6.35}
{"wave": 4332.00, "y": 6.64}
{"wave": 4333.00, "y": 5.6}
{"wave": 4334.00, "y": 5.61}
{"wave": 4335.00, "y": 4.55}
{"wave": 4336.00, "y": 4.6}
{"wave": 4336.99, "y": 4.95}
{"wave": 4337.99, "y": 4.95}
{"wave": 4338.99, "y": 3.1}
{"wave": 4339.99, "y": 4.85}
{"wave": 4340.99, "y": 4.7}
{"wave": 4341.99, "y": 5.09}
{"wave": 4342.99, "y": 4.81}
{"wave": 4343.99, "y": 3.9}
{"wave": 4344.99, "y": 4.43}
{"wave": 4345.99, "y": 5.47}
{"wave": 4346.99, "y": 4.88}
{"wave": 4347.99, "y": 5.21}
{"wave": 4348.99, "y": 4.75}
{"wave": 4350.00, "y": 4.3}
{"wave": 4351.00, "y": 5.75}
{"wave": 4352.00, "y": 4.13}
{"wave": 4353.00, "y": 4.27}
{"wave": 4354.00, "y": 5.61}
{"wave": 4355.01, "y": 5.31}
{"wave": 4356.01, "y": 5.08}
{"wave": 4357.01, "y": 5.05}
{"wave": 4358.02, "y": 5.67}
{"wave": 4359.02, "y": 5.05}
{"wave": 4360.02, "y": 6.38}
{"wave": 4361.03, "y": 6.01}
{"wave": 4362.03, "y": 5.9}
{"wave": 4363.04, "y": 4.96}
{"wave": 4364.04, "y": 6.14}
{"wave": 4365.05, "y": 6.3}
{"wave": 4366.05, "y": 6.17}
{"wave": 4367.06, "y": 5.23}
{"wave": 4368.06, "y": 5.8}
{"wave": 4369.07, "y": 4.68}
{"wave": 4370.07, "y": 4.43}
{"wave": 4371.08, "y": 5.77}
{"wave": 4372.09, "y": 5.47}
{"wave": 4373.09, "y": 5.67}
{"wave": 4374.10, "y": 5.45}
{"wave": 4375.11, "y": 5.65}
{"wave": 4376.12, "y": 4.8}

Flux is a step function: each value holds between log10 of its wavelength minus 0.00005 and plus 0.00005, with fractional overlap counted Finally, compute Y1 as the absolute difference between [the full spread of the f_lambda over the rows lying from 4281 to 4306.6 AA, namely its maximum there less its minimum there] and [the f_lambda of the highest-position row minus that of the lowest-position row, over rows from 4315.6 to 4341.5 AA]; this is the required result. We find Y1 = 4.72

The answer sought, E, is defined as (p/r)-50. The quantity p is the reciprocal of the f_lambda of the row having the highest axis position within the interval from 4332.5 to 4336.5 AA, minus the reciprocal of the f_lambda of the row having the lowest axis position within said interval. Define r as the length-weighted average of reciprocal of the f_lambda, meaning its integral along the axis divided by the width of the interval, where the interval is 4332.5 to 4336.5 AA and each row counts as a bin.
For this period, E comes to -49.8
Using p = 0.039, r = 0.199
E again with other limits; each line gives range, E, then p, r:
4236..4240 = -50.4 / -0.080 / 0.228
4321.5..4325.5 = -50.3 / -0.080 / 0.246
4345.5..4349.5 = -49.9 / 0.028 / 0.197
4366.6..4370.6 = -49.8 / 0.035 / 0.201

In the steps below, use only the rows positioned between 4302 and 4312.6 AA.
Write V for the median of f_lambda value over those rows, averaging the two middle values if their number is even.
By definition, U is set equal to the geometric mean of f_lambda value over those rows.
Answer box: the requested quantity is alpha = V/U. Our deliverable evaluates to 0.98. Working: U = 3.38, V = 3.31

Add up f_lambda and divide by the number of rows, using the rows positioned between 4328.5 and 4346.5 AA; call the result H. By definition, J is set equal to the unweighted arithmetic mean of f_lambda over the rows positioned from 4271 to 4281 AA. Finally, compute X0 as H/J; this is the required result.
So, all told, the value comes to 1.28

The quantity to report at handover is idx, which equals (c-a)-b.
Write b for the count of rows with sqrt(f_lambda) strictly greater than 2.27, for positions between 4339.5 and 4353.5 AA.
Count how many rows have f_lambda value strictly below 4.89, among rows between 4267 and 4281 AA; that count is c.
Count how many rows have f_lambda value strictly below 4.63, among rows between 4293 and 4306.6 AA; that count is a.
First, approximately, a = 12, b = 3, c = 10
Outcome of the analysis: -5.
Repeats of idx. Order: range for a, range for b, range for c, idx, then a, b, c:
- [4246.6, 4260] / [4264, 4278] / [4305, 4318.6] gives 0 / 10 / 1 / 11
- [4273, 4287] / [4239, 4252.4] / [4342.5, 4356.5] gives -8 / 11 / 5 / 8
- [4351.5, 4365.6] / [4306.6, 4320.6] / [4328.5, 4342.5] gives 0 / 2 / 4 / 6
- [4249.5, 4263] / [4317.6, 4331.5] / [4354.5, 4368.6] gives -15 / 11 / 4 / 0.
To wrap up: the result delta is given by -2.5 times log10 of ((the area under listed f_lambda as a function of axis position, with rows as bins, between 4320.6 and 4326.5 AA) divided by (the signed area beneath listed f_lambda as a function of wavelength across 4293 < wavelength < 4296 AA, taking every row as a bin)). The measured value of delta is -0.59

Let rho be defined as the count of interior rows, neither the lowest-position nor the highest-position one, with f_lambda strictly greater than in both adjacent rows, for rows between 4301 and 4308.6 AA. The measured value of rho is 3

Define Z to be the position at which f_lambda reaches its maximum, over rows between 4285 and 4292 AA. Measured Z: 4290.31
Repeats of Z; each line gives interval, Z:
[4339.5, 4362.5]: 4360.02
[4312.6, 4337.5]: 4332.00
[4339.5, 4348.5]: 4345.99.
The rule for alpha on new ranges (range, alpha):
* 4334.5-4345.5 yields 1.04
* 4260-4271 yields 1.09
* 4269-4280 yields 1.03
